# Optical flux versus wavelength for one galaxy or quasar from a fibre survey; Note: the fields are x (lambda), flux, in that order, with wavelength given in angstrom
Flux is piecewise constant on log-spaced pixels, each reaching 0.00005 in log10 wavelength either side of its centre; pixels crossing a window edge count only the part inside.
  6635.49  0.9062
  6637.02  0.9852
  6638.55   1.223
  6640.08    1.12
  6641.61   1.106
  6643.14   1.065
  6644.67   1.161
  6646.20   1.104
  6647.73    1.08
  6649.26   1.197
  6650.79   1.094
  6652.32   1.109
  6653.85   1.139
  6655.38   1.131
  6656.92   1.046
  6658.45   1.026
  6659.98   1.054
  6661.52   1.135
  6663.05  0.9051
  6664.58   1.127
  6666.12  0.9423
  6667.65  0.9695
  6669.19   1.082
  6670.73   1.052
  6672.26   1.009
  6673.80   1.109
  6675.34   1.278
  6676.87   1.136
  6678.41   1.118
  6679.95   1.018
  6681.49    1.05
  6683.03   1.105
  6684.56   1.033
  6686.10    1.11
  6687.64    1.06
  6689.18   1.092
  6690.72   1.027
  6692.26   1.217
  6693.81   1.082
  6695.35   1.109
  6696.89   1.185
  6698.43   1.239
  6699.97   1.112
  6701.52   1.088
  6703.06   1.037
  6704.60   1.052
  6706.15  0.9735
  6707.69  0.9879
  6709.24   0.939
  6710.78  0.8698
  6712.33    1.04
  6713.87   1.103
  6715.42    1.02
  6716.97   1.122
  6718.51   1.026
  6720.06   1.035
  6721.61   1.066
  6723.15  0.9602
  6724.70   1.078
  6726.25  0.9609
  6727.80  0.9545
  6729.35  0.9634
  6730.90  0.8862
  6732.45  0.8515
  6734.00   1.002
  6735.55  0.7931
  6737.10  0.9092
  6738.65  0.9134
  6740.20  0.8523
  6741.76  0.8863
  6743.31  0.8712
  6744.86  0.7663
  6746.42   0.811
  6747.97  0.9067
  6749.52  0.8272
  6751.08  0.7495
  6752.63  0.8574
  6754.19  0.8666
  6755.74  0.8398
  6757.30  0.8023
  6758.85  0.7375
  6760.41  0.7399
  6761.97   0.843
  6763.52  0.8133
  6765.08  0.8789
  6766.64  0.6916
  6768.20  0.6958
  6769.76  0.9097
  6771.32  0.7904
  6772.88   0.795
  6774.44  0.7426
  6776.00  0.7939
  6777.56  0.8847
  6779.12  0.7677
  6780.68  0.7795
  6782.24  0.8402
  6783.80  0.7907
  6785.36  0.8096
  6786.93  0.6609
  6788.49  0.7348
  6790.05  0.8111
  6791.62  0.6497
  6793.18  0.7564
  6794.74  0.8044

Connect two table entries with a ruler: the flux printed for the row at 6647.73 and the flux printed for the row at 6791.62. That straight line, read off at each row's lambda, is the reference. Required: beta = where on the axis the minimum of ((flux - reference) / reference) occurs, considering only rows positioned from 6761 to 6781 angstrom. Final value 6766.64 angstrom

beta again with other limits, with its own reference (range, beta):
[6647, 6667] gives 6663.05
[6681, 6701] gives 6684.56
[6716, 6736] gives 6735.55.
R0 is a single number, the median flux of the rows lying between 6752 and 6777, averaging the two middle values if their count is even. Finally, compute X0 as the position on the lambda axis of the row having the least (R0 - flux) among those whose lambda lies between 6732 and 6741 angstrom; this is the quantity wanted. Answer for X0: 6734.00 angstrom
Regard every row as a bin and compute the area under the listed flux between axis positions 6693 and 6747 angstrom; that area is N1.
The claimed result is 53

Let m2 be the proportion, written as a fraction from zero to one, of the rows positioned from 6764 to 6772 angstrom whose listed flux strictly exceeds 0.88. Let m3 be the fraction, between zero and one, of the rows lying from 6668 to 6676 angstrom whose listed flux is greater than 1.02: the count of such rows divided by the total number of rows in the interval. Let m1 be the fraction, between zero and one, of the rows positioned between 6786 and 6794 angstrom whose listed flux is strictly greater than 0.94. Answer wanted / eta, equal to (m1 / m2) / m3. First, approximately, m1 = 0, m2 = 0.2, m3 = 0.80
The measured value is 0.0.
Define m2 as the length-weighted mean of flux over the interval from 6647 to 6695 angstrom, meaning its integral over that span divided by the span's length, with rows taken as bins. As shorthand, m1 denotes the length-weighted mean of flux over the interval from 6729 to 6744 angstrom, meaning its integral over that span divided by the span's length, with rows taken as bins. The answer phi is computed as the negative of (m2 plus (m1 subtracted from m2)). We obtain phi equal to -1.27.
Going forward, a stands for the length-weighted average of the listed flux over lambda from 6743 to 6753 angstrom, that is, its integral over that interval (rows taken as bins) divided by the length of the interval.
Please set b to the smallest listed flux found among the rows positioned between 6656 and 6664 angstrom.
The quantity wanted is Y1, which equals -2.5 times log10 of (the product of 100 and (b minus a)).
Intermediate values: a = 0.82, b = 0.9051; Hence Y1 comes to -2.3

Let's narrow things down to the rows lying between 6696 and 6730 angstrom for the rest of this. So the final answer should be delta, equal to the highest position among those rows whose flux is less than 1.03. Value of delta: 6729.35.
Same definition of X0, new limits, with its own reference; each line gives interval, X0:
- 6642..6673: 6649.26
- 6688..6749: 6698.43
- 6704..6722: 6716.97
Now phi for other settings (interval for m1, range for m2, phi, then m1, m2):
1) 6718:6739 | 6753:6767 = -0.66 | 0.96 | 0.81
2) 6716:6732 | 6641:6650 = -1.24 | 1.00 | 1.12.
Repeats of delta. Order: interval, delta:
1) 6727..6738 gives 6737.10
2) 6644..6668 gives 6667.65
